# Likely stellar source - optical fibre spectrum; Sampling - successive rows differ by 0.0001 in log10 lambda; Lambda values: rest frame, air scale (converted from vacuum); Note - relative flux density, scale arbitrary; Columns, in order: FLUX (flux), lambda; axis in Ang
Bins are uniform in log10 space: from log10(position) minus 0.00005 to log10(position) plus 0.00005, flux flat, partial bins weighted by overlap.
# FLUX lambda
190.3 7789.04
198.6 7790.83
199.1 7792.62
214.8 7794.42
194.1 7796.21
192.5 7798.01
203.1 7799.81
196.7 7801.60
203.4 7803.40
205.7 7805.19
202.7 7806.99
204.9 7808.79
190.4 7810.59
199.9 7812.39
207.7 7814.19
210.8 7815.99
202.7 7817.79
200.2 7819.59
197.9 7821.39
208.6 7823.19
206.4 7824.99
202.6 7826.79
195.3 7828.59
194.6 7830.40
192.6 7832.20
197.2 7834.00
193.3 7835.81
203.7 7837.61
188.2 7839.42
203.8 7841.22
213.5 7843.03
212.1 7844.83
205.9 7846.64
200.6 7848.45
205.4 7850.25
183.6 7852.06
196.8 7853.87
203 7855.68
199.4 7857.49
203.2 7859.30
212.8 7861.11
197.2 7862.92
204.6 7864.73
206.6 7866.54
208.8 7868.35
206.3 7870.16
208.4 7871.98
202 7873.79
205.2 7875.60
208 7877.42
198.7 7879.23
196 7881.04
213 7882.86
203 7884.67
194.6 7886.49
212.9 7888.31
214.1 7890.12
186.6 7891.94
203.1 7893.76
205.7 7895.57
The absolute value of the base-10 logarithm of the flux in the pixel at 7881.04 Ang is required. 2.29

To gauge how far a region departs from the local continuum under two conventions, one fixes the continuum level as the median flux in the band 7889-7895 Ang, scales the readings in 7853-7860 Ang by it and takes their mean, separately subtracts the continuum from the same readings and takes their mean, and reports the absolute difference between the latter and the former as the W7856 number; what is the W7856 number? 3.5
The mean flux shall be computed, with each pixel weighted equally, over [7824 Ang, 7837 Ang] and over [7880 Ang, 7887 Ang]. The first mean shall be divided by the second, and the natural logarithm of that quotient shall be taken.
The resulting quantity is -0.021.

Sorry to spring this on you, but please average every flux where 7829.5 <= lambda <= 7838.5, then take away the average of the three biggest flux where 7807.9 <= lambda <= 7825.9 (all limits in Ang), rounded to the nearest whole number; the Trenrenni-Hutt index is -13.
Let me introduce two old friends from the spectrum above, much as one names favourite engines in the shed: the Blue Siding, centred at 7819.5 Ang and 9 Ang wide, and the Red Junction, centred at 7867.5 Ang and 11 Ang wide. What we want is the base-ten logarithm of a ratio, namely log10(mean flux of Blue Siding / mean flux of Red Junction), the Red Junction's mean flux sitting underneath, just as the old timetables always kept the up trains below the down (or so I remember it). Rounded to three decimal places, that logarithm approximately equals -0.003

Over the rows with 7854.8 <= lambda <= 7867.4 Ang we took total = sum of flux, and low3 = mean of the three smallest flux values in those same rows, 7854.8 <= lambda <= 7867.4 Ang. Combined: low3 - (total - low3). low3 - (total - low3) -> -1027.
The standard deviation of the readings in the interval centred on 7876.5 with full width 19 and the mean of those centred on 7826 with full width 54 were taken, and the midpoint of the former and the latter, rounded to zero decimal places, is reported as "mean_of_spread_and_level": 103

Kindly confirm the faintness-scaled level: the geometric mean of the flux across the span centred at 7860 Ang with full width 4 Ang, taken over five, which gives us 41.6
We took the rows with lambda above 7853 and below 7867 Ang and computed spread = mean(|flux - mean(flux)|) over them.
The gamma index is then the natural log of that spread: 1.35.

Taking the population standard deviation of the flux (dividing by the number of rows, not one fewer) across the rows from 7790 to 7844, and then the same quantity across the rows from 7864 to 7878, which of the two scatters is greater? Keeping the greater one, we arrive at 6.6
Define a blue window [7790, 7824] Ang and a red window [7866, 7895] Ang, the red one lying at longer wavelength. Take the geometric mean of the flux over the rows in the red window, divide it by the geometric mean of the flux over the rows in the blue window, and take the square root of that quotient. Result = 1.01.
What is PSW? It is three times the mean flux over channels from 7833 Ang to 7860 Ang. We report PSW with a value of 602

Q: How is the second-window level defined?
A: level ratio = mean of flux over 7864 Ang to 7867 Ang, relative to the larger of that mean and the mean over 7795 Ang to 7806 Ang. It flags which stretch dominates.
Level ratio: 1.00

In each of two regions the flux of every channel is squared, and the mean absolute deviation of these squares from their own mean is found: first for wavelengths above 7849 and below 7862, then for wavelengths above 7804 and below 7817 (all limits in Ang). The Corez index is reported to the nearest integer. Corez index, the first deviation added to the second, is 4389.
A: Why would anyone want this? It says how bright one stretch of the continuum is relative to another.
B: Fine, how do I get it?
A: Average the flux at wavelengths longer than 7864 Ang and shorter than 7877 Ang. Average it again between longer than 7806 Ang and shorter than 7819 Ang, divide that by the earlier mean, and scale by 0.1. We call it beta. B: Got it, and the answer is 0.098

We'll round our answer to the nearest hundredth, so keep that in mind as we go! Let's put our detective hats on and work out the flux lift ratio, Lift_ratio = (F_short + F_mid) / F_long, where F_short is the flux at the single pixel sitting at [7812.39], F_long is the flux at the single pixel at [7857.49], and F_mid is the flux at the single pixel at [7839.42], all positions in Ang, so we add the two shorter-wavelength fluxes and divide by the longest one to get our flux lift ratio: 1.95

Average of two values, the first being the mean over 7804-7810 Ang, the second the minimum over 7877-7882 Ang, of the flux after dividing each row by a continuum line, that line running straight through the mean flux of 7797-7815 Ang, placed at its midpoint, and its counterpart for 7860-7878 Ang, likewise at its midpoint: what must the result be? 0.98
